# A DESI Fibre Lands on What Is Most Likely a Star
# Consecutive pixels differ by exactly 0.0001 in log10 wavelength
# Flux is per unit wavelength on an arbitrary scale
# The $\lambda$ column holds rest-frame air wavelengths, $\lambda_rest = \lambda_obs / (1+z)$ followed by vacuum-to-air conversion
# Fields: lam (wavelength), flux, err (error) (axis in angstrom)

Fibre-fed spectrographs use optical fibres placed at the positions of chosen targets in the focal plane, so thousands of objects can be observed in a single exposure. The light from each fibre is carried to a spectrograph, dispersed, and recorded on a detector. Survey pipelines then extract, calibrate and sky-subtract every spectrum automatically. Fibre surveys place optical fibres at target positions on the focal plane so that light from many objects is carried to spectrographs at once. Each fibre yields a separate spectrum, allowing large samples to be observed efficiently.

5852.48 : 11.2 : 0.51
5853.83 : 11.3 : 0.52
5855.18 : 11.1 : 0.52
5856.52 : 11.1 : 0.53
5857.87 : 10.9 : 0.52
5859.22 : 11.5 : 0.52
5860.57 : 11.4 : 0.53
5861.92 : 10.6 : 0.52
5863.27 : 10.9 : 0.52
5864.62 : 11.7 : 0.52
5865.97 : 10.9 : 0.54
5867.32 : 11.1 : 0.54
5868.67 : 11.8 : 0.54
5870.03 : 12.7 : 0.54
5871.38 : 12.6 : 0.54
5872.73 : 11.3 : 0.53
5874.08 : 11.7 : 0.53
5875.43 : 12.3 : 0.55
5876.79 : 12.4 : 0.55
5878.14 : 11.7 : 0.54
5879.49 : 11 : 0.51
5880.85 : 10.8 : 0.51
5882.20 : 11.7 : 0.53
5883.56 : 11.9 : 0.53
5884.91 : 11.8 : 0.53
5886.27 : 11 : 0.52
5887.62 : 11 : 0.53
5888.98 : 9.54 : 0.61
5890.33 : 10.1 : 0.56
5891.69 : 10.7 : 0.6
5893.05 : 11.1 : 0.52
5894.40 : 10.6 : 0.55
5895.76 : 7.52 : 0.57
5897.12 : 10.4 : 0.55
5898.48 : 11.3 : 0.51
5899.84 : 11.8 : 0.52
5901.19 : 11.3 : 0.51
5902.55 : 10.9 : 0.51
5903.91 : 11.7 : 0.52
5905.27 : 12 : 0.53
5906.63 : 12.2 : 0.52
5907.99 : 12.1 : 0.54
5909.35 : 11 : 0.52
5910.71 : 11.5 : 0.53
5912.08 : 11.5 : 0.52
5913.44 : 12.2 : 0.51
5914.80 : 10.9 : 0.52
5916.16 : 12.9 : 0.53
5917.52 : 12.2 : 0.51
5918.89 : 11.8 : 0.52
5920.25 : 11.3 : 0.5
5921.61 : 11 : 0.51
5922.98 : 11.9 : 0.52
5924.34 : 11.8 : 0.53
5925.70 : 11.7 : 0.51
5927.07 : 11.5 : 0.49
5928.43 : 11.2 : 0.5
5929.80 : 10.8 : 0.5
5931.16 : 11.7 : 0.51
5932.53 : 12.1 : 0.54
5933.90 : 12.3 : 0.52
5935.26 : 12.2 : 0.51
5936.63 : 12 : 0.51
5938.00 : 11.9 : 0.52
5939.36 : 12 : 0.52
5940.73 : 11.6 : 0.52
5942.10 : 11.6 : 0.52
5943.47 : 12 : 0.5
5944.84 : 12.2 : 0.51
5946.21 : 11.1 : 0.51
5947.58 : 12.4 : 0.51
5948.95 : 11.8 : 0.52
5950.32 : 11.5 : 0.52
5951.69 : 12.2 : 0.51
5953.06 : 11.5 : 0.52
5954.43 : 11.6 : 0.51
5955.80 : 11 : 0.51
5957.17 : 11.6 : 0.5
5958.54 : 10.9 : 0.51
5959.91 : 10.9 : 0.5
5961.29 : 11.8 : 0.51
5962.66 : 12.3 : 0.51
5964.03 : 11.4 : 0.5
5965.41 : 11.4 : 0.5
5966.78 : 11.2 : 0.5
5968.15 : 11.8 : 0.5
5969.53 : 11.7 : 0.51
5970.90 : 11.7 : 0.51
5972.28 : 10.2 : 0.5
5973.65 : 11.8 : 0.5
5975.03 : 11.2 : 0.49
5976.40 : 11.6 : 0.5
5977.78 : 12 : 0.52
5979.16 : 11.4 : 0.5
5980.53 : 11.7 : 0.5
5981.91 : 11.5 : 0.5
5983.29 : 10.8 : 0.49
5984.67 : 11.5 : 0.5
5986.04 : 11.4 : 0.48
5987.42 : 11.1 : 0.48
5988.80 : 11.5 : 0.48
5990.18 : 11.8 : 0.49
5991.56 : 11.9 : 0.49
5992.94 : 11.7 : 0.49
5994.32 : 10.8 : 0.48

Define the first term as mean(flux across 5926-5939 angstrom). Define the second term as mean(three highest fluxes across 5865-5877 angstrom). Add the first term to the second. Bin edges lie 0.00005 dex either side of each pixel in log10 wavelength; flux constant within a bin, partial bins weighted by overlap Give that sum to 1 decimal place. 24.3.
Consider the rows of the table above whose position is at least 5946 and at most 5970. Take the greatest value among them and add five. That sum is 17.4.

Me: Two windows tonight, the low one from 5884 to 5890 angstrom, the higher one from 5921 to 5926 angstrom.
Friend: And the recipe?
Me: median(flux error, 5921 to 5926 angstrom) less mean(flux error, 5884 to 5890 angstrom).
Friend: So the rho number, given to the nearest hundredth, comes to -0.03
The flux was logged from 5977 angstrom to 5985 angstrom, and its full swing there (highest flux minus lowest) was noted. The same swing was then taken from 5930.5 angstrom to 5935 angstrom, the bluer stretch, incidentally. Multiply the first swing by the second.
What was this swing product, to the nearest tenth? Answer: 0.7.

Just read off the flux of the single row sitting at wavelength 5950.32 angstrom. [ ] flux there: 11.5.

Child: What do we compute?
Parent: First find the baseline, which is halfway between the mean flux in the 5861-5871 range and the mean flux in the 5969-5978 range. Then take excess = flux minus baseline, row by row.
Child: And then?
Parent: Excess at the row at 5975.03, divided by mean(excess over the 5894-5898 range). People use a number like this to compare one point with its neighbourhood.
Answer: 0.1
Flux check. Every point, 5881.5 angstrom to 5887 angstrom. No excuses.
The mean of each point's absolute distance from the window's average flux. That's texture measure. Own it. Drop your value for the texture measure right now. 0.30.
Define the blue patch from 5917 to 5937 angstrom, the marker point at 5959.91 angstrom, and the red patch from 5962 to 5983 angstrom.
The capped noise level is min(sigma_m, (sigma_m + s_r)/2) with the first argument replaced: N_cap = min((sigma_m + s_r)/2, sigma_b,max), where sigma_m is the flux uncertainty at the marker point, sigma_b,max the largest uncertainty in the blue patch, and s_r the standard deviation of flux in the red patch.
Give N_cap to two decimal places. 0.48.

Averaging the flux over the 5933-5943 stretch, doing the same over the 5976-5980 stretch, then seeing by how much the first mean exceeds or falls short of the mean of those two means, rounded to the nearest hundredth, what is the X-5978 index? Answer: 0.14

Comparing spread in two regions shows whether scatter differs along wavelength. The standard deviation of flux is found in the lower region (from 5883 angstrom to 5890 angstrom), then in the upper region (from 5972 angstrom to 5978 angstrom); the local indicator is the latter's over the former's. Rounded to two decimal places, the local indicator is 0.75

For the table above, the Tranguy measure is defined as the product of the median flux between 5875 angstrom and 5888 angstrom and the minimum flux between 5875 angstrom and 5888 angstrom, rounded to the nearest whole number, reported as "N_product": 126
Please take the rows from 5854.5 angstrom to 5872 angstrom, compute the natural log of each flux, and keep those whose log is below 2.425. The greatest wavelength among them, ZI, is 5867.32 angstrom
